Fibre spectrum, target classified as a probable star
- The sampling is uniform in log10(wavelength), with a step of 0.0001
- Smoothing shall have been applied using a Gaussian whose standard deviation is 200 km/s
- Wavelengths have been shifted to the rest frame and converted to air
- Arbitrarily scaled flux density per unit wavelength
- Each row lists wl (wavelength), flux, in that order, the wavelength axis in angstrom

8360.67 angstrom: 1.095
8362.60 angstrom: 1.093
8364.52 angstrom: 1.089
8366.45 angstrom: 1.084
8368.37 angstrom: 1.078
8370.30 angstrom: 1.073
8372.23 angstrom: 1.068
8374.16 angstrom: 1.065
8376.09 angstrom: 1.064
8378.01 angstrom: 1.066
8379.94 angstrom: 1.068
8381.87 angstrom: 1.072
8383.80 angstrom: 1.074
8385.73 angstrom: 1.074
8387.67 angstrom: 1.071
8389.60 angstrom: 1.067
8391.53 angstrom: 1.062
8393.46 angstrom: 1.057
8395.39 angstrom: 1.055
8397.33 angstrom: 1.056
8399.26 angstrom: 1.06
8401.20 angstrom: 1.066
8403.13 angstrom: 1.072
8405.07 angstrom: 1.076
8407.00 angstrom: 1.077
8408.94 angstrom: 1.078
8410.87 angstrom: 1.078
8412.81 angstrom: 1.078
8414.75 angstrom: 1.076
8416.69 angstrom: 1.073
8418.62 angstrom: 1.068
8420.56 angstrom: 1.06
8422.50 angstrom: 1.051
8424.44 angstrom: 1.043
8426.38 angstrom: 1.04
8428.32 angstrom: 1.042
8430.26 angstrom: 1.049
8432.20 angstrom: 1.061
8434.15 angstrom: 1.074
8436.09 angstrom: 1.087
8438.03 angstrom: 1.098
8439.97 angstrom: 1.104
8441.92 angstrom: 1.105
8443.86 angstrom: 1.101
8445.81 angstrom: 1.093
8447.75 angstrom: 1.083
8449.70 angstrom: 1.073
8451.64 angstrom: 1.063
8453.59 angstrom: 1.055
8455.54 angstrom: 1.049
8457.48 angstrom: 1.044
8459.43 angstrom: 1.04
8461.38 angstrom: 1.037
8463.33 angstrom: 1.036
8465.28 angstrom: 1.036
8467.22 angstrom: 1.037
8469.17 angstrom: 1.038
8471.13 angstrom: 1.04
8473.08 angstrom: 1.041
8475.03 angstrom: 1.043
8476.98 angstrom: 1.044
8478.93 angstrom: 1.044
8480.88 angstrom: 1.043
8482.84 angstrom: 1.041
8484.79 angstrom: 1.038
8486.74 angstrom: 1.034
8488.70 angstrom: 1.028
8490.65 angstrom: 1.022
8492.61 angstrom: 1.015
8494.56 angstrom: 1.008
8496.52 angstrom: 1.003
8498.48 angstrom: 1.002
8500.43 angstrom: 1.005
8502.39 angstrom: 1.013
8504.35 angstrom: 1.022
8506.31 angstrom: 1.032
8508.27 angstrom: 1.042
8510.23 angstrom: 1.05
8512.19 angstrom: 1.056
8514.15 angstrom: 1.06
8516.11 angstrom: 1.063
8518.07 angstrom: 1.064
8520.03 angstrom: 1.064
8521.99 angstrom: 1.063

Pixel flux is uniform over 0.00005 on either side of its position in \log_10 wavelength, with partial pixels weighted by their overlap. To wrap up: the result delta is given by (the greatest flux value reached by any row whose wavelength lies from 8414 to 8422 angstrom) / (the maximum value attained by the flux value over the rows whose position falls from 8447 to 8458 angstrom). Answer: 0.99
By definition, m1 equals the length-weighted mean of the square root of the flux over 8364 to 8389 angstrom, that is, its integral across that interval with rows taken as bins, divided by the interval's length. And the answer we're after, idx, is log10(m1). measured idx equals 0.015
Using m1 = 1.04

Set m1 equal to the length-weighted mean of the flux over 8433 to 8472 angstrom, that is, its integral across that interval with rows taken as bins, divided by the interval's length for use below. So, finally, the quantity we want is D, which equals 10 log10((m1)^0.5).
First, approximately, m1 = 1.06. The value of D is 0.14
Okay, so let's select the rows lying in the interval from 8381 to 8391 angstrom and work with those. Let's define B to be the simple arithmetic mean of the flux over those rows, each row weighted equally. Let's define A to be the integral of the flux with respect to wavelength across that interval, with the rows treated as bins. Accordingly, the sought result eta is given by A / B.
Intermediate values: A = 10.7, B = 1.07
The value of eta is 10.0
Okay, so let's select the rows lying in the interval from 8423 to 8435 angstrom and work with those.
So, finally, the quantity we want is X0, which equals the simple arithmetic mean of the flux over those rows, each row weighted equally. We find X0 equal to 1.05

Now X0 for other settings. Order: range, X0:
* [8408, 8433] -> 1.06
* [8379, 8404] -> 1.07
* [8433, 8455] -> 1.09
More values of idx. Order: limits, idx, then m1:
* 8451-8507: 0.007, 1.02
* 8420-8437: 0.012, 1.03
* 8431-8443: 0.018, 1.04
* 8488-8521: 0.007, 1.02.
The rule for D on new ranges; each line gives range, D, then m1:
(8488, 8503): 0.03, 1.01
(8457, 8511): 0.07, 1.03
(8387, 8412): 0.14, 1.07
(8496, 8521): 0.08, 1.04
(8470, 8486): 0.09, 1.04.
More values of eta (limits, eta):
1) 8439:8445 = 6.0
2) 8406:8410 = 4.0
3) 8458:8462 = 4.0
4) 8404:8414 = 10.0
